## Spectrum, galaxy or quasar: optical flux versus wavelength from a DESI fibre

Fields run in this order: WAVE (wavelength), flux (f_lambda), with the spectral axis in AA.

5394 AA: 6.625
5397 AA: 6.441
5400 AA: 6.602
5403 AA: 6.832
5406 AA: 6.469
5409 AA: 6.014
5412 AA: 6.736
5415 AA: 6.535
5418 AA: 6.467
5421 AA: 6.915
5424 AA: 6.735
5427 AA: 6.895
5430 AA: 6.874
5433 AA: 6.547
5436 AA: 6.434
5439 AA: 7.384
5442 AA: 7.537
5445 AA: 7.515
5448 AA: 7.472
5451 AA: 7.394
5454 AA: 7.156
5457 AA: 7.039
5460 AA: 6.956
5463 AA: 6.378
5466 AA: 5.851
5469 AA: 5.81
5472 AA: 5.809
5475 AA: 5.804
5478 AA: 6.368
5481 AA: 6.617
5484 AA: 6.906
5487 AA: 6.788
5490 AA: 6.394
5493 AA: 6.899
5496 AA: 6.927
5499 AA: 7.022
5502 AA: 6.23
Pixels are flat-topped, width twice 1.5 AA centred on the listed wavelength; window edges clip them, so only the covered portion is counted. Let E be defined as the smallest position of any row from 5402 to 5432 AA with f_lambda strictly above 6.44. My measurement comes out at 5403 AA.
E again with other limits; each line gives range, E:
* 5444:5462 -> 5445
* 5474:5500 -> 5481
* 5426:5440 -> 5427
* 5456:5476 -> 5457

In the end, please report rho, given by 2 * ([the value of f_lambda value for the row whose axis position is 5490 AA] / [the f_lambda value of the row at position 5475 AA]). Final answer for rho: 2.20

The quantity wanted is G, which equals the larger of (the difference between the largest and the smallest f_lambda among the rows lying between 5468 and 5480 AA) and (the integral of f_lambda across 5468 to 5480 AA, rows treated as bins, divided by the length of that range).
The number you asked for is 5.98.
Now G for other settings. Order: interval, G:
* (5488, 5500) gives 6.80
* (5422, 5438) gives 6.73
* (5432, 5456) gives 7.19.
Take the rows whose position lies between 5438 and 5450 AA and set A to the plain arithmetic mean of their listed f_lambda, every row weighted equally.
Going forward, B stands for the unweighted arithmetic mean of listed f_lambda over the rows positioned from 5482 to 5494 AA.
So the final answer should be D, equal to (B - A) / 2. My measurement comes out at -0.37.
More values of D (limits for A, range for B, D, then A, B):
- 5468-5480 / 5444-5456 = 0.72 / 5.9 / 7.4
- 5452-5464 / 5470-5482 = -0.37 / 6.9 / 6.1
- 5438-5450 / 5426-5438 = -0.39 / 7.5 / 6.7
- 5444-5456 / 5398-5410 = -0.45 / 7.4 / 6.5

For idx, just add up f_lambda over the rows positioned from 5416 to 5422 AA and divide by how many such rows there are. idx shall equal 6.69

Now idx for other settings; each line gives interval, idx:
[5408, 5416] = 6.43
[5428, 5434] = 6.71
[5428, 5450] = 7.11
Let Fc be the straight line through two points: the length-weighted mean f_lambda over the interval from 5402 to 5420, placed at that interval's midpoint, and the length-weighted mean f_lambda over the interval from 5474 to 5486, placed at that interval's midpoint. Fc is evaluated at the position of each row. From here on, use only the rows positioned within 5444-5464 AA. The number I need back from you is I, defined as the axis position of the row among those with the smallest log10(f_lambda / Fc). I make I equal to 5463 AA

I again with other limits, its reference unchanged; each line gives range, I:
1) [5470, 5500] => 5475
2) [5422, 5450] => 5436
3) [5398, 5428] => 5409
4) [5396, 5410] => 5409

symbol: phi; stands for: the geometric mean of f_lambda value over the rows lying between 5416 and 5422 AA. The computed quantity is 6.69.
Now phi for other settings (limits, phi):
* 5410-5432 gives 6.73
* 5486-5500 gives 6.80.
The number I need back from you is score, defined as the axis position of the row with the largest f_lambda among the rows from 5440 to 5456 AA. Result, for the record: 5442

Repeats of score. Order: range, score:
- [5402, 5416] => 5403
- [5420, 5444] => 5442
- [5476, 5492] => 5484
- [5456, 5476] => 5457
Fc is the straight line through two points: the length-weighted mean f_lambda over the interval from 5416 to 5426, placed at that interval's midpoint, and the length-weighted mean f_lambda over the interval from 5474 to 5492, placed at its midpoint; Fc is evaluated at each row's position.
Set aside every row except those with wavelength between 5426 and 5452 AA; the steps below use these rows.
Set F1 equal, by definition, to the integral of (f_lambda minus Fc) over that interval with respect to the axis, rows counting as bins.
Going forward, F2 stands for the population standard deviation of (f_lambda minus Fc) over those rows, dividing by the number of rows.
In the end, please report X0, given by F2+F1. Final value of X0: 13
